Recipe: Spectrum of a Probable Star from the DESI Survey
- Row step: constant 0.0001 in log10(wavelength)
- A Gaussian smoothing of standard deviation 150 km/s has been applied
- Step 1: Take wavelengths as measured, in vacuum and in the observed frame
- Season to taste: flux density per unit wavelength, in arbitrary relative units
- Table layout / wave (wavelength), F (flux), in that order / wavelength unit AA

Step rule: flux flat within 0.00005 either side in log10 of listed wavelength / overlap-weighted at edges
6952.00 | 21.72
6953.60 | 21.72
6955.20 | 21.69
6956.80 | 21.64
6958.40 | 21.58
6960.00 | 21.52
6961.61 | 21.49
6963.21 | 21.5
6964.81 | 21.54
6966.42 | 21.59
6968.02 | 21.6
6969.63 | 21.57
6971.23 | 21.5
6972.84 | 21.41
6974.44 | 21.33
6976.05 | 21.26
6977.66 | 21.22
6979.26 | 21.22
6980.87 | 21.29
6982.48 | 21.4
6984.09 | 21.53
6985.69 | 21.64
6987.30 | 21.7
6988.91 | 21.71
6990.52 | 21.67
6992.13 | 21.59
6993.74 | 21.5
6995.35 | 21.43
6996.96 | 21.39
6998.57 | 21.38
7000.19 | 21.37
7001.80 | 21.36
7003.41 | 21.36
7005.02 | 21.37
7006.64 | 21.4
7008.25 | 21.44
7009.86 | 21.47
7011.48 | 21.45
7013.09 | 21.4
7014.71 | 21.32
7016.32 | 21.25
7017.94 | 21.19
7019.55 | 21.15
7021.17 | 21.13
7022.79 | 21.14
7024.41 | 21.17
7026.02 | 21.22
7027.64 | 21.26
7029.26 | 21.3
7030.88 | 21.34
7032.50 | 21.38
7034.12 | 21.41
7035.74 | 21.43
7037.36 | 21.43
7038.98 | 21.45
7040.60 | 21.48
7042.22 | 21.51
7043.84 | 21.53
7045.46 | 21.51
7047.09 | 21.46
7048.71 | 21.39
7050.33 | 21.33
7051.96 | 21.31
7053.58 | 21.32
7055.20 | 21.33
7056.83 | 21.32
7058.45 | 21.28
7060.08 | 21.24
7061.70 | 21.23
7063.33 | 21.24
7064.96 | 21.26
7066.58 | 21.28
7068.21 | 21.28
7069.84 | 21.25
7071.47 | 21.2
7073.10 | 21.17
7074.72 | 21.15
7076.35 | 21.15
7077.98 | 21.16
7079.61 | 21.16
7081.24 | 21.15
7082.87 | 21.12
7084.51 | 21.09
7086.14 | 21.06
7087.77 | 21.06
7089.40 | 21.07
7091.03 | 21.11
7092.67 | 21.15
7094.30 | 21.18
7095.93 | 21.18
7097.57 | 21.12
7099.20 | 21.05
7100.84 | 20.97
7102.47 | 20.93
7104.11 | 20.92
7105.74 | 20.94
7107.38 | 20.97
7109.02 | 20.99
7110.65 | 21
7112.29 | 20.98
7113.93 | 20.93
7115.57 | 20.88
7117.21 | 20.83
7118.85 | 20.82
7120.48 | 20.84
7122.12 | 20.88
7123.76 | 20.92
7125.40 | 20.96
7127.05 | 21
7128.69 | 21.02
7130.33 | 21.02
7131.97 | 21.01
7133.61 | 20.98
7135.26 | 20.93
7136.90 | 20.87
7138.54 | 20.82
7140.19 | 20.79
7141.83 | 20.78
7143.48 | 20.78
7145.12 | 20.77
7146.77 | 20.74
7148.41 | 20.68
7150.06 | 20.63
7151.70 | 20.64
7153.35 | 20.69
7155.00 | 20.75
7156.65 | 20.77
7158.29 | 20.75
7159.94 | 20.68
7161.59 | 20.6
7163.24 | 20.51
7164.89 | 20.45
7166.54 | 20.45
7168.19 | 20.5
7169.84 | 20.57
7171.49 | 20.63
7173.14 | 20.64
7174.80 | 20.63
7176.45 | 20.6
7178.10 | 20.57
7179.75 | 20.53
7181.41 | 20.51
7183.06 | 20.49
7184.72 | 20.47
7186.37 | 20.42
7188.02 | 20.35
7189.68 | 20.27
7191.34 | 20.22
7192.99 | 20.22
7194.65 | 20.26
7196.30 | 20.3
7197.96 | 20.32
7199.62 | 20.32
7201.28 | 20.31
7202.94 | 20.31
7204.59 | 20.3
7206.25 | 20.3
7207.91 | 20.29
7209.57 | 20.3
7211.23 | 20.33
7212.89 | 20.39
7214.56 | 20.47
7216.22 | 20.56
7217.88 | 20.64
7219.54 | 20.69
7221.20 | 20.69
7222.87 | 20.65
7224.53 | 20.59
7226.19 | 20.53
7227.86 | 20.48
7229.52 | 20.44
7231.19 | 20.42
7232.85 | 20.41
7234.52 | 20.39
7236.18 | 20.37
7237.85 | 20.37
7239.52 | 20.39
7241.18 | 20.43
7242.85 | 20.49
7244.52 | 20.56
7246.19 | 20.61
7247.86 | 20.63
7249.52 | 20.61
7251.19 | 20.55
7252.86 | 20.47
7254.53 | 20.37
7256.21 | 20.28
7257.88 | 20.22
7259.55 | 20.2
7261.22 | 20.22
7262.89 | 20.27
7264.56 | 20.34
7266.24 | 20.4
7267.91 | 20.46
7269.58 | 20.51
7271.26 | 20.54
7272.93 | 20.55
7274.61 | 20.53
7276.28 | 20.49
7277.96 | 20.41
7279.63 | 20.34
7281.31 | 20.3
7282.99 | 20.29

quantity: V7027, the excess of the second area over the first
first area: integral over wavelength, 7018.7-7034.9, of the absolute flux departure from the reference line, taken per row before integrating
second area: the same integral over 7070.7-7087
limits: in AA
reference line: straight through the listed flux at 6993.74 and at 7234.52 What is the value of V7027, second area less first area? -1.5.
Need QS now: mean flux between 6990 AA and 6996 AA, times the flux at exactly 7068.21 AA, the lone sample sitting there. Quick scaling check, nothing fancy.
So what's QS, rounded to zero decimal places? 459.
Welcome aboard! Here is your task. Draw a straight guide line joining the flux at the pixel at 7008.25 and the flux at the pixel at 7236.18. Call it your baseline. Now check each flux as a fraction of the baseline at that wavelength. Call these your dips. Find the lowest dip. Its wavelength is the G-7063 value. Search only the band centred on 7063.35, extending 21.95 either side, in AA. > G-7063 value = 7084.51 AA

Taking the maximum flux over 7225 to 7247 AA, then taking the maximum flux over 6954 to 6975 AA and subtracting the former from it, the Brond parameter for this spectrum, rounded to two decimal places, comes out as 1.08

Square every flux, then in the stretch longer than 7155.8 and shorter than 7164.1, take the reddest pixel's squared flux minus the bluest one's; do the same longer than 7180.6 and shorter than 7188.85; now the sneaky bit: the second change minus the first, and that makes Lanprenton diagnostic 4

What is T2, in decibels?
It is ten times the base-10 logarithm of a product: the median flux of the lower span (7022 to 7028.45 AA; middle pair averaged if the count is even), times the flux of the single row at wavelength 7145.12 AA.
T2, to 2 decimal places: 26.44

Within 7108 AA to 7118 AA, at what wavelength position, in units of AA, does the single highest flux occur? 7110.65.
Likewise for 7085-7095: 7094.30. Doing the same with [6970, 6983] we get 6971.23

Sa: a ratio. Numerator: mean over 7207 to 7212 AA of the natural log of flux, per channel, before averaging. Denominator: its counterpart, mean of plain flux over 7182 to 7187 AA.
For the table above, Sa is 0.147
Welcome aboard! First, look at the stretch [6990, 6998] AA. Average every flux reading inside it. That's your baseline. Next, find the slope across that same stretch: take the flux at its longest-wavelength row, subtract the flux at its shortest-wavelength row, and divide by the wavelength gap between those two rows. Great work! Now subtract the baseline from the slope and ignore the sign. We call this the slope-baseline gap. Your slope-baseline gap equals 21.6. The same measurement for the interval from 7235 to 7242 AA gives 20.4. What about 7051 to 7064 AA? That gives 21.3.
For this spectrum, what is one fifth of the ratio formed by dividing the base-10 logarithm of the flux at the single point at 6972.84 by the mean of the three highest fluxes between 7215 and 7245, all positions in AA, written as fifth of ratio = 0.0129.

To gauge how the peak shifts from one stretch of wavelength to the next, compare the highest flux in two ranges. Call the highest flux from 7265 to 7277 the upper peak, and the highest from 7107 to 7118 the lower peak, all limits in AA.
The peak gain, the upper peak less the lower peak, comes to -0.45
